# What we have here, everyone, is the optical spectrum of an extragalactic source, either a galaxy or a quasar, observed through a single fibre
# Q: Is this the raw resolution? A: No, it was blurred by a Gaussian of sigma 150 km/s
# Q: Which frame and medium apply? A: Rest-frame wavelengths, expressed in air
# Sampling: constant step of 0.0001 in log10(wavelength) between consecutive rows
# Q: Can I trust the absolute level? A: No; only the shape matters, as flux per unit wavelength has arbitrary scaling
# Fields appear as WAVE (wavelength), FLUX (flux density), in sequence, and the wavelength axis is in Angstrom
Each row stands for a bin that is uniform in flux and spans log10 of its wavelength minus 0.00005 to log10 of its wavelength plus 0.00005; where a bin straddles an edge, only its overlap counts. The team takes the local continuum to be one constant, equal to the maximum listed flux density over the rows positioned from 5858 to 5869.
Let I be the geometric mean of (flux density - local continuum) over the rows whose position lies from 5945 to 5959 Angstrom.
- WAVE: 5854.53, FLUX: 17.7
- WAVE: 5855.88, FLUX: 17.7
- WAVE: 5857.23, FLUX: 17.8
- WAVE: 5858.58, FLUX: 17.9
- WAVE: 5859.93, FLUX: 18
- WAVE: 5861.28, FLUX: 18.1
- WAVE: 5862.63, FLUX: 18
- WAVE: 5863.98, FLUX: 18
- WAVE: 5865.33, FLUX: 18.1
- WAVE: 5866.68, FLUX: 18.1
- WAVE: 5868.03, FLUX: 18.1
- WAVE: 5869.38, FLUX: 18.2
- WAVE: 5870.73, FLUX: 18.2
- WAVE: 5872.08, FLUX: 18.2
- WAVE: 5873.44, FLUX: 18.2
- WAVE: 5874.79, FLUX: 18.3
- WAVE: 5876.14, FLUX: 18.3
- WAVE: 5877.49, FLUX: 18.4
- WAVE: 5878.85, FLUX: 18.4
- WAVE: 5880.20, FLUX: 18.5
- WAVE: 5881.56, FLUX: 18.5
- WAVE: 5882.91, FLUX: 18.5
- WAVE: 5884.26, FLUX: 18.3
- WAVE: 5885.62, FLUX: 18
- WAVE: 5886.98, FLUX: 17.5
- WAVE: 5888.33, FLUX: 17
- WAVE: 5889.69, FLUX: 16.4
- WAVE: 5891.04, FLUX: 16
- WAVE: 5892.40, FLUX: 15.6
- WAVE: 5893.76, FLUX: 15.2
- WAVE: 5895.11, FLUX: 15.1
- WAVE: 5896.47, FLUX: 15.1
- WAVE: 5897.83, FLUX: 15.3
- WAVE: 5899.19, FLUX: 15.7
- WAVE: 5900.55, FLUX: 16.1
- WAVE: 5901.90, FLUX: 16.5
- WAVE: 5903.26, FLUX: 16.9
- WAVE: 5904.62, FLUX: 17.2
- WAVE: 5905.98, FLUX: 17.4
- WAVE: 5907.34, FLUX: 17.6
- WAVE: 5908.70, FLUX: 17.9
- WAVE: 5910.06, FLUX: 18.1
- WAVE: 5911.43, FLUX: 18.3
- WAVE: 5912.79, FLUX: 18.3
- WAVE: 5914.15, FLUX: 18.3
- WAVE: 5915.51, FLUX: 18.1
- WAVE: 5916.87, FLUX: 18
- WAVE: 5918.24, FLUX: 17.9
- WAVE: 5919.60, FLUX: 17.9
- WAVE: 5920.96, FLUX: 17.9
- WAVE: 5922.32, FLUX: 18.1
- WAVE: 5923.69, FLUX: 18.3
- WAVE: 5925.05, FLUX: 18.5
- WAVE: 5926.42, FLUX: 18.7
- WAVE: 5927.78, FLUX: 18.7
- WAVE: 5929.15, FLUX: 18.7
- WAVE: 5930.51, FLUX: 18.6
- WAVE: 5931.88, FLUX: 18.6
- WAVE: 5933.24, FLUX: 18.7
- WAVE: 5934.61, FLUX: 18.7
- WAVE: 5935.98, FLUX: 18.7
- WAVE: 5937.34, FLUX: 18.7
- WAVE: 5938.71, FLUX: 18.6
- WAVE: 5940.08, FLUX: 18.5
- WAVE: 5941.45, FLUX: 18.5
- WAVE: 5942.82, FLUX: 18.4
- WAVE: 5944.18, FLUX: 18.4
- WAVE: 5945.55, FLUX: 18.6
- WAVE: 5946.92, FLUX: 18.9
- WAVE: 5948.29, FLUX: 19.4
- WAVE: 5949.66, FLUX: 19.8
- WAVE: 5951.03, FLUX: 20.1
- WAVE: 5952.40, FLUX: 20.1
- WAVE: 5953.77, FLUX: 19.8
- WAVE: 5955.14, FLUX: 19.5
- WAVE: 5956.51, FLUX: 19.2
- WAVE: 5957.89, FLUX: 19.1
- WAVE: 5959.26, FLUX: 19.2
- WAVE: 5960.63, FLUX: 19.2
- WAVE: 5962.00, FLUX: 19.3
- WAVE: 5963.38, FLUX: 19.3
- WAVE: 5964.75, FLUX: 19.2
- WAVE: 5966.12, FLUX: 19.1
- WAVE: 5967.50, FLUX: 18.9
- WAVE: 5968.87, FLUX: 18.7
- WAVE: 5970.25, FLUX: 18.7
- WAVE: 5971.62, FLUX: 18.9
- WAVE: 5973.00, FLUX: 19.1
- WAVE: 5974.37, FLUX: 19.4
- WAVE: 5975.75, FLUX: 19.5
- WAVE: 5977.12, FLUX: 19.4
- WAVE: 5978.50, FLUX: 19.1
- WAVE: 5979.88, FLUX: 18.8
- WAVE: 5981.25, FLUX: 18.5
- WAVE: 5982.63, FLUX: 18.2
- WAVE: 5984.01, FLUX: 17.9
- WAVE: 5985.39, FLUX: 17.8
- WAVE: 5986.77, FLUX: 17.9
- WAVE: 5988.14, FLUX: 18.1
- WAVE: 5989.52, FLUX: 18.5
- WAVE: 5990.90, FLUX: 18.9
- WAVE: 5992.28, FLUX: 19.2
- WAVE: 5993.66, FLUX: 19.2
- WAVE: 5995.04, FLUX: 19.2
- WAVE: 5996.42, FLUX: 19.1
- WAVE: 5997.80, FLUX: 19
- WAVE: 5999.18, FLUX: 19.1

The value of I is 1.2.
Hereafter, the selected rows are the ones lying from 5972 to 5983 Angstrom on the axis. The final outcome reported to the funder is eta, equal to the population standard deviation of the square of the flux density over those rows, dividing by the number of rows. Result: 16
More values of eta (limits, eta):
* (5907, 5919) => 8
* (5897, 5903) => 14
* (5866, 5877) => 3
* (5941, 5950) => 19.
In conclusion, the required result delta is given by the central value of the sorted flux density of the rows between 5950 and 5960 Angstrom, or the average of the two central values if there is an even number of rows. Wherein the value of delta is 19.5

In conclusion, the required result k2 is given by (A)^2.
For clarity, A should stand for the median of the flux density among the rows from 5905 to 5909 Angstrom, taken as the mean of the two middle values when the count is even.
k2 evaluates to 310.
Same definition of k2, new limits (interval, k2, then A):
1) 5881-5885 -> 342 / 18.5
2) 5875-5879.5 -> 339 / 18.4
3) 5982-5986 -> 320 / 17.9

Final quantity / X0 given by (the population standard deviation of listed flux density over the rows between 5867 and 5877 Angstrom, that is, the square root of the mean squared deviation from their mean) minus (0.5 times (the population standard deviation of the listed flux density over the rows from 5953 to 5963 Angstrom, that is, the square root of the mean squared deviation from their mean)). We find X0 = -0.05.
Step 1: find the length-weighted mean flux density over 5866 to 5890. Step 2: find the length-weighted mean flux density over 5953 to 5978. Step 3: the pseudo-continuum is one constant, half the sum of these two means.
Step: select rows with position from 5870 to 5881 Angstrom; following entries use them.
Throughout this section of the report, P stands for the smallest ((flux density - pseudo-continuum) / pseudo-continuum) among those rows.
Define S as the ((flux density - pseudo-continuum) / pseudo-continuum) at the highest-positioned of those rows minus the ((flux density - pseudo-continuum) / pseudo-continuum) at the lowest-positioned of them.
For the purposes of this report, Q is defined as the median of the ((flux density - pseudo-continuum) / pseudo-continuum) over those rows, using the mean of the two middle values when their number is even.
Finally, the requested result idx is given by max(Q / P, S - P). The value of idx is 0.77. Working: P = -0.02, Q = -0.018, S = 0.02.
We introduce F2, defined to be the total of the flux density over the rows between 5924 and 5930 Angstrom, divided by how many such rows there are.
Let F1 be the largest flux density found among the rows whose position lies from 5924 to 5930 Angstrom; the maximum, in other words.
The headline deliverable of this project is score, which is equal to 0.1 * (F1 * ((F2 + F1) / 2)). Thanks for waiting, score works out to 35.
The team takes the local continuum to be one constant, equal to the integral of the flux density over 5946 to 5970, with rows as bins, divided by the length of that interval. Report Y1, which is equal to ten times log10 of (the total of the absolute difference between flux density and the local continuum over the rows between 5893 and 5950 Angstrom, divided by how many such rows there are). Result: 2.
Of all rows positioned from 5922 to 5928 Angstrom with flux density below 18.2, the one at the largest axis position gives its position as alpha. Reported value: 5922.32 Angstrom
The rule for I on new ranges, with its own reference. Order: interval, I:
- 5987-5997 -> 0.0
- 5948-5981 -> 1.1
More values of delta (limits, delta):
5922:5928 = 18.5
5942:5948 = 18.5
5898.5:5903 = 16.1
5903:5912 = 17.6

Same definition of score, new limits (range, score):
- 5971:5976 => 38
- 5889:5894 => 26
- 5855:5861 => 32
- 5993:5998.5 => 37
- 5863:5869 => 33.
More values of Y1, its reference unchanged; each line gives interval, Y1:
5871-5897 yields 3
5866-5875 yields 1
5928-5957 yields -2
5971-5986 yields -2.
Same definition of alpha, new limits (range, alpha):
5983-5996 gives 5988.14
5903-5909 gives 5908.70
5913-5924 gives 5922.32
